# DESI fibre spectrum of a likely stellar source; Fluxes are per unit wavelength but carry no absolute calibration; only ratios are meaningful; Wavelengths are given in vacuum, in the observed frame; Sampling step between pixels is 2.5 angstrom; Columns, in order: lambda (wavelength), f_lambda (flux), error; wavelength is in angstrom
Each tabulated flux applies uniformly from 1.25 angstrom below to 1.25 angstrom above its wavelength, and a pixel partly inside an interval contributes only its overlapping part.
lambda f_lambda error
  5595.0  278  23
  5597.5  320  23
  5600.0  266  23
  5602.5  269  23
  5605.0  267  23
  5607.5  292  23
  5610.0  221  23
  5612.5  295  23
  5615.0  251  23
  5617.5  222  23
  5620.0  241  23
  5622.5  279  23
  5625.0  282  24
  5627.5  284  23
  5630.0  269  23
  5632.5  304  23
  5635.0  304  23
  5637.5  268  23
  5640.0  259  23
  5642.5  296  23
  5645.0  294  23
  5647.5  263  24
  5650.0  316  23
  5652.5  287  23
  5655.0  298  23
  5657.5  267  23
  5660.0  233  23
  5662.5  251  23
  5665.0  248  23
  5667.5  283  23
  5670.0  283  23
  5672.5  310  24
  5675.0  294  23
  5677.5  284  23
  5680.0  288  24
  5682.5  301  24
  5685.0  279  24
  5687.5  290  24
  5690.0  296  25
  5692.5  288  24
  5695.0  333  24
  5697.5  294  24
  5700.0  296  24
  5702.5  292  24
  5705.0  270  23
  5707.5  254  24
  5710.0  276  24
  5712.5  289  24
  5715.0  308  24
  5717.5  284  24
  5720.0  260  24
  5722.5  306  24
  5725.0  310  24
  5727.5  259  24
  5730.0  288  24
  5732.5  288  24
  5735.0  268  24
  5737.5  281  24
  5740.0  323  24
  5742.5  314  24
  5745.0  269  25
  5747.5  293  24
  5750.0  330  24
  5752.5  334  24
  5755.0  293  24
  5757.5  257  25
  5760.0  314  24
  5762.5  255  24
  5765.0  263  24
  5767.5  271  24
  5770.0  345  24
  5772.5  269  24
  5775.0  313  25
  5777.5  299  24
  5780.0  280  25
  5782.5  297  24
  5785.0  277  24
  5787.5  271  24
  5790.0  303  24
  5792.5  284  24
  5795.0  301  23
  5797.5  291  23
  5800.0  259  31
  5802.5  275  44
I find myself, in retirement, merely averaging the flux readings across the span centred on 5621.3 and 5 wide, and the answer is 260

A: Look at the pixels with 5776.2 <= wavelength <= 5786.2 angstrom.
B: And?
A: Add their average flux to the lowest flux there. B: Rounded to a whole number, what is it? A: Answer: 565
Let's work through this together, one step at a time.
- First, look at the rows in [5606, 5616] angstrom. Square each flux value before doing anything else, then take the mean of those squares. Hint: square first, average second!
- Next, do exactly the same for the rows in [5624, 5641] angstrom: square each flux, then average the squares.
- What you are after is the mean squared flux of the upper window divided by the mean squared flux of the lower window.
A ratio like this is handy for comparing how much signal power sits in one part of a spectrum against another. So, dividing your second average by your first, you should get 1.12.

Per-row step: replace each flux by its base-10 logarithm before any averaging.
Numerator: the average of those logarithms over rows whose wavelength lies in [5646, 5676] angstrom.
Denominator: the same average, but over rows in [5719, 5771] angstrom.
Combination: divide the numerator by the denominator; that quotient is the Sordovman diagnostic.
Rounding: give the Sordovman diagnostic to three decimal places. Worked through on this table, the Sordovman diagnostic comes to 0.992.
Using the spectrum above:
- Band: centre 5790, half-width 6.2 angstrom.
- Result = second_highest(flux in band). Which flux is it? 301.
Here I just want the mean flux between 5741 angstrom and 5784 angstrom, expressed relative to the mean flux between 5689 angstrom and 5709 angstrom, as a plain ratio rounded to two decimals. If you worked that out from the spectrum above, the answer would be 1.01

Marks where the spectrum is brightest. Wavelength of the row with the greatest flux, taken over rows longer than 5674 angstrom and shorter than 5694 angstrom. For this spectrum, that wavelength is 5682.5 angstrom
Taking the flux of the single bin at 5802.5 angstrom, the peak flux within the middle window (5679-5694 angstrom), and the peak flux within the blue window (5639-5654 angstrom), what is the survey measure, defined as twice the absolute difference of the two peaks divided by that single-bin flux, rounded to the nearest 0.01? 0.11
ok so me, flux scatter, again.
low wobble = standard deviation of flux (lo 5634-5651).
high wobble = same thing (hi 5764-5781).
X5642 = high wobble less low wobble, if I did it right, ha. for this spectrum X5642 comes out 7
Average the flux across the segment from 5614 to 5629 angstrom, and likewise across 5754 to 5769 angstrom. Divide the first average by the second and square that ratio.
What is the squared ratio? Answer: 0.89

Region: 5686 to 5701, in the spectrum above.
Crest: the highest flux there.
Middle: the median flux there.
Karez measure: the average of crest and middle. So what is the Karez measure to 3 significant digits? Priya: 314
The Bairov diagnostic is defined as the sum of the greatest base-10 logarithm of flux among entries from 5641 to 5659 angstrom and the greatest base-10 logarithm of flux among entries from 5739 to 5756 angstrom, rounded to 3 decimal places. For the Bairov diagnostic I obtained 5.023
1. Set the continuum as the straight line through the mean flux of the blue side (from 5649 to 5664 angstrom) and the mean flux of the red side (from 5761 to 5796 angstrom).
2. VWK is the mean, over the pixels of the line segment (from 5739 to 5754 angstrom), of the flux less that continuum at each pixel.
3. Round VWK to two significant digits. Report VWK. 26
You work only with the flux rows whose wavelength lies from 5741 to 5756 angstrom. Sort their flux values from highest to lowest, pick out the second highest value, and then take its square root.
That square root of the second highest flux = 18.2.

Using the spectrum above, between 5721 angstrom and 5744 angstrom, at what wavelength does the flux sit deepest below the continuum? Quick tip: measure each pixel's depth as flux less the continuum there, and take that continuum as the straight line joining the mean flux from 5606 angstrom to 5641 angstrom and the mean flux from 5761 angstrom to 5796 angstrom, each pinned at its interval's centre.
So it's 5727.5 angstrom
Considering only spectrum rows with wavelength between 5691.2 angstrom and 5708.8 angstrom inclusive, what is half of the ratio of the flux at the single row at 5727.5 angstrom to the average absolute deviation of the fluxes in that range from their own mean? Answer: 8.0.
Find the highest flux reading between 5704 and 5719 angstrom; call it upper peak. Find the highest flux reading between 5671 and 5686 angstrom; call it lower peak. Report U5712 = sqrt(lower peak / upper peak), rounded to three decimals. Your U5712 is 1.003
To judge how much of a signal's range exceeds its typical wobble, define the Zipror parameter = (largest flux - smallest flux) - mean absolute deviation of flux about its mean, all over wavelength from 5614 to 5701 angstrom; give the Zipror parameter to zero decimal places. 93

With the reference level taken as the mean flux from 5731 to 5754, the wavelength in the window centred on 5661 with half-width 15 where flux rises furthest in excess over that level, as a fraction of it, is 5650.0 angstrom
